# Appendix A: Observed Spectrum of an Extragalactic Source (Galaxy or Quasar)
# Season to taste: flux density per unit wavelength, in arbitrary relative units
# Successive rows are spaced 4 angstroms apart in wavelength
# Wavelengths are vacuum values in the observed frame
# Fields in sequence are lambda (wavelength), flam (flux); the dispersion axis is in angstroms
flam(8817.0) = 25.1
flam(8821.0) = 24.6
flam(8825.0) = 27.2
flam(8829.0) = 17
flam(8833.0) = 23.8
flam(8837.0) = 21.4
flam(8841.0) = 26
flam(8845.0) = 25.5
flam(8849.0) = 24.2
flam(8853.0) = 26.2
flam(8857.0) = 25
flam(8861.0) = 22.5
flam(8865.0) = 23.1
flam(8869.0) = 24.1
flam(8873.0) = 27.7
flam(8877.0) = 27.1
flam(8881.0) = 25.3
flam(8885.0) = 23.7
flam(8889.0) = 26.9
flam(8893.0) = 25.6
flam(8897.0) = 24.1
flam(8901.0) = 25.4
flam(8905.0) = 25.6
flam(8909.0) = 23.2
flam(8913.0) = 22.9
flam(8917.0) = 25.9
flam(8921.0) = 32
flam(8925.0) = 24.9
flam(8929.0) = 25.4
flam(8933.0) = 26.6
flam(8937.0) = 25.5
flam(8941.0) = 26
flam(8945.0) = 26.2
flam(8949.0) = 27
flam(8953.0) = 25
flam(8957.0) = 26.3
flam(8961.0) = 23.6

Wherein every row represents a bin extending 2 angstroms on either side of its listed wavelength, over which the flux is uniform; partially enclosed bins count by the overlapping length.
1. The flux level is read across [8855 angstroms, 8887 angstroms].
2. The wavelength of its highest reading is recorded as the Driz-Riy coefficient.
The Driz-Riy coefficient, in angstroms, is 8873.0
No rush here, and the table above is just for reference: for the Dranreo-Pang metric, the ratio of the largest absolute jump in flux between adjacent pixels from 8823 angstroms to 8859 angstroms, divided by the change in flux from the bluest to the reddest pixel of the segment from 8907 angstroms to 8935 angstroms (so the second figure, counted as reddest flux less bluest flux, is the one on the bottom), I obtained 3.0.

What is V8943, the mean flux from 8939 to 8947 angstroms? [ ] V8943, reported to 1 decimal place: 26.1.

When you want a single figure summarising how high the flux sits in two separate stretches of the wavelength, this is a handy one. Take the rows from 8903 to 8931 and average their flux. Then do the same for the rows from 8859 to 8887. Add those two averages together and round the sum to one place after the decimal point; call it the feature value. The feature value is 50.5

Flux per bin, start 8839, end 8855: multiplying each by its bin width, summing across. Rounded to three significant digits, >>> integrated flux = 408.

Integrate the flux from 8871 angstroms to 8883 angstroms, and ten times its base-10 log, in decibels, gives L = 25.06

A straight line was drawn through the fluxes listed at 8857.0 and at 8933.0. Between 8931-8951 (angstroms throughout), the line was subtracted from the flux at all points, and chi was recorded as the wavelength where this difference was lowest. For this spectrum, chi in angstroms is 8937.0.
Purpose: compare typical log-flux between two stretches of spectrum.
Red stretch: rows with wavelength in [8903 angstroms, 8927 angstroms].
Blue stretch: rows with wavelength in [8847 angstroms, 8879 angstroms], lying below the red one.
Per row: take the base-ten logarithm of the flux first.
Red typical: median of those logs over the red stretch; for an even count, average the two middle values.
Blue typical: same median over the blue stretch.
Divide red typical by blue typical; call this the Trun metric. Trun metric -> 1.008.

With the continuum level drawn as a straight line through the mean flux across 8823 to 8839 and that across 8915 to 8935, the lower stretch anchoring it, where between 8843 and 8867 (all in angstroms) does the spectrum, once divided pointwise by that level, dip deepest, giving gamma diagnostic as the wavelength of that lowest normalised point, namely 8861.0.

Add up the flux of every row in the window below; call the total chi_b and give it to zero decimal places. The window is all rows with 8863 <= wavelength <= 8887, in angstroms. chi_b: 151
